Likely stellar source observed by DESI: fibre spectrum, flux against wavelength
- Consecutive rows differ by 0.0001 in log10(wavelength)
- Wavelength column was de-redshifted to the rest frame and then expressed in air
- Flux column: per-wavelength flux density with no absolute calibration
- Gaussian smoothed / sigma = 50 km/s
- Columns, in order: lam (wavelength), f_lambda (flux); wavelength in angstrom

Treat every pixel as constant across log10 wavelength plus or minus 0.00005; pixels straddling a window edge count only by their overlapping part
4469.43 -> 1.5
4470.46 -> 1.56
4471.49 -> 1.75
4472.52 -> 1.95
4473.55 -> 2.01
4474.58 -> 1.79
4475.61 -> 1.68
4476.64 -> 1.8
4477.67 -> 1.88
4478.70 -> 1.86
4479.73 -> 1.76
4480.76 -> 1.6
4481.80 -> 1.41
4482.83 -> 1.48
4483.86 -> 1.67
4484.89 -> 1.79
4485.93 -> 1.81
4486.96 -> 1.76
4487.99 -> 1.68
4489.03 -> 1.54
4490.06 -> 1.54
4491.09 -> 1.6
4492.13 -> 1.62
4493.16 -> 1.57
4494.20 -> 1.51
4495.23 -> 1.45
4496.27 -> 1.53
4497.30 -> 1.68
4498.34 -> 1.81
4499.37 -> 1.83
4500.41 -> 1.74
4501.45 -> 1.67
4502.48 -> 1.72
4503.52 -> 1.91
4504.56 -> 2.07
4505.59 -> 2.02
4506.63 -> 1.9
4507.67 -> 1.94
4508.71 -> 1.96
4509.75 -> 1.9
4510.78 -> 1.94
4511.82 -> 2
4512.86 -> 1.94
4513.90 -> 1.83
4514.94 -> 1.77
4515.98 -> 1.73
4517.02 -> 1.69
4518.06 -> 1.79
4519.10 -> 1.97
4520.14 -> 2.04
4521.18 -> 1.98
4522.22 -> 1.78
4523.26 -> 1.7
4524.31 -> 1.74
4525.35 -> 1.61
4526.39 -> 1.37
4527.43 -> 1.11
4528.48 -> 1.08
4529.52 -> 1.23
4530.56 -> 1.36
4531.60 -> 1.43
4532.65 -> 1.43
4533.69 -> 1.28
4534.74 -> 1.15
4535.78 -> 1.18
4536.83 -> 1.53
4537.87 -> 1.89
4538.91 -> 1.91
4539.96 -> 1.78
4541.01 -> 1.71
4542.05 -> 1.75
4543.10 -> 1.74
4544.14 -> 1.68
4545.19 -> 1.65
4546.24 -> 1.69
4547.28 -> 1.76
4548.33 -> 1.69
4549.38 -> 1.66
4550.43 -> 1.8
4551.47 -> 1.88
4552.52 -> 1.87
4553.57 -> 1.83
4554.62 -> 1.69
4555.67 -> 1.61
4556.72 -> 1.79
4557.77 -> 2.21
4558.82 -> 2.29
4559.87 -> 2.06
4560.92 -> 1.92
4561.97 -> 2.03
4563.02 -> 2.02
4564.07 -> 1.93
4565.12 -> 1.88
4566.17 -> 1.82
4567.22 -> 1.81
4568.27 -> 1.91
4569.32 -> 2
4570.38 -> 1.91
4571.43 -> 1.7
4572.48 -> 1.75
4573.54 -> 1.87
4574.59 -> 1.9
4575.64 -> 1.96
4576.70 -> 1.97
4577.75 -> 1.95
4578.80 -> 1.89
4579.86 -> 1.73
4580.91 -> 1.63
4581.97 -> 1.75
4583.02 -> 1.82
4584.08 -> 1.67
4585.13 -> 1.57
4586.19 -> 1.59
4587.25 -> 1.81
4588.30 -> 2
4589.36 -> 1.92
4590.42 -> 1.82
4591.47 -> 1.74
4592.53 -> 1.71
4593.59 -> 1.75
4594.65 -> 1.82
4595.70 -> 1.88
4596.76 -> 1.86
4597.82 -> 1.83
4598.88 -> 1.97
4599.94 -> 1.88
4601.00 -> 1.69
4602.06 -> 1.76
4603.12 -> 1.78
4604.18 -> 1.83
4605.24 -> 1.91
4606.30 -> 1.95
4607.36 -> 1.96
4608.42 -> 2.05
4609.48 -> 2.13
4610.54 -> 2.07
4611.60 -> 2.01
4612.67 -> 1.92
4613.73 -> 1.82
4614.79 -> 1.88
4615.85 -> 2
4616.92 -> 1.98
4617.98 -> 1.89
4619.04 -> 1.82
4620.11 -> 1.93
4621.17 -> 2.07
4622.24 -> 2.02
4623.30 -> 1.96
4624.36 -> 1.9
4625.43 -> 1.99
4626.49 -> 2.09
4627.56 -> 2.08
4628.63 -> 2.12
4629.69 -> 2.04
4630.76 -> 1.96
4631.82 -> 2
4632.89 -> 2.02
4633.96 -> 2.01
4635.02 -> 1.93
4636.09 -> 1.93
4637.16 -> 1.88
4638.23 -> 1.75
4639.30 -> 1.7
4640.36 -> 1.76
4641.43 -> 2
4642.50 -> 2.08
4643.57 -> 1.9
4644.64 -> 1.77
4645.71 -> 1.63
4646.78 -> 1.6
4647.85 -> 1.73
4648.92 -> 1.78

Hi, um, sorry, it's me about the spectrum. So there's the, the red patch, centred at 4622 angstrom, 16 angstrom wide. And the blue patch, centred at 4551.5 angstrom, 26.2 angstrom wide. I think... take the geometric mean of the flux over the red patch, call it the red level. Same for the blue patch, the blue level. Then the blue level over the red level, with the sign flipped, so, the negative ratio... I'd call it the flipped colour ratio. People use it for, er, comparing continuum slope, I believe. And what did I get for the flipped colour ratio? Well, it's -0.92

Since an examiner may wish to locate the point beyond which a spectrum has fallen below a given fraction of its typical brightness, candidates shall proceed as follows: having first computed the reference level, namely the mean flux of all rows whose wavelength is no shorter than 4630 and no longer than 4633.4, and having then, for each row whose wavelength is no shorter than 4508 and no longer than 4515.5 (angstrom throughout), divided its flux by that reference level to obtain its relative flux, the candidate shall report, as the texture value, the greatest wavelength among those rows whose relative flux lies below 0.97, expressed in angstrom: 4514.94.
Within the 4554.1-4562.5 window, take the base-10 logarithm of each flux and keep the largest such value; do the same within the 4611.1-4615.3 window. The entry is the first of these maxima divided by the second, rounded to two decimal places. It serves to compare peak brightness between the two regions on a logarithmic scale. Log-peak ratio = 1.19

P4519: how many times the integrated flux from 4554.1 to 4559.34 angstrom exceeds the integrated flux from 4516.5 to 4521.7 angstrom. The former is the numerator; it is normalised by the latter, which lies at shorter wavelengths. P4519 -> 1.02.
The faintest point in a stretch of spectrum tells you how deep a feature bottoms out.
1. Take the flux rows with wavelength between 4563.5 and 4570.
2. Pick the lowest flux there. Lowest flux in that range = 1.81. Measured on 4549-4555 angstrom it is 1.66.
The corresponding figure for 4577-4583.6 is 1.63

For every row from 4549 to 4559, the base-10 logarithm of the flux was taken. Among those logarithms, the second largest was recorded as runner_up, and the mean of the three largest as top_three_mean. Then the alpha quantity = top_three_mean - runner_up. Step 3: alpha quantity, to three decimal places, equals -0.018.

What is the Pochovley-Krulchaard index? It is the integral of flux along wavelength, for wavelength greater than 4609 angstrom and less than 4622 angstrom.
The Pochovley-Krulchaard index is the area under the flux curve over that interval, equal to 25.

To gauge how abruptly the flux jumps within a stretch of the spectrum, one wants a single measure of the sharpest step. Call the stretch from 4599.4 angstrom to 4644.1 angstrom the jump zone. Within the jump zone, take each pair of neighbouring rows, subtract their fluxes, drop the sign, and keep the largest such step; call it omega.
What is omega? 0.240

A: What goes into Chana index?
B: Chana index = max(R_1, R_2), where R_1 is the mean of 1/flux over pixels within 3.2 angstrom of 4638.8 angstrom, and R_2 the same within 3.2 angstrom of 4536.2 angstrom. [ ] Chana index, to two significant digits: 0.70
